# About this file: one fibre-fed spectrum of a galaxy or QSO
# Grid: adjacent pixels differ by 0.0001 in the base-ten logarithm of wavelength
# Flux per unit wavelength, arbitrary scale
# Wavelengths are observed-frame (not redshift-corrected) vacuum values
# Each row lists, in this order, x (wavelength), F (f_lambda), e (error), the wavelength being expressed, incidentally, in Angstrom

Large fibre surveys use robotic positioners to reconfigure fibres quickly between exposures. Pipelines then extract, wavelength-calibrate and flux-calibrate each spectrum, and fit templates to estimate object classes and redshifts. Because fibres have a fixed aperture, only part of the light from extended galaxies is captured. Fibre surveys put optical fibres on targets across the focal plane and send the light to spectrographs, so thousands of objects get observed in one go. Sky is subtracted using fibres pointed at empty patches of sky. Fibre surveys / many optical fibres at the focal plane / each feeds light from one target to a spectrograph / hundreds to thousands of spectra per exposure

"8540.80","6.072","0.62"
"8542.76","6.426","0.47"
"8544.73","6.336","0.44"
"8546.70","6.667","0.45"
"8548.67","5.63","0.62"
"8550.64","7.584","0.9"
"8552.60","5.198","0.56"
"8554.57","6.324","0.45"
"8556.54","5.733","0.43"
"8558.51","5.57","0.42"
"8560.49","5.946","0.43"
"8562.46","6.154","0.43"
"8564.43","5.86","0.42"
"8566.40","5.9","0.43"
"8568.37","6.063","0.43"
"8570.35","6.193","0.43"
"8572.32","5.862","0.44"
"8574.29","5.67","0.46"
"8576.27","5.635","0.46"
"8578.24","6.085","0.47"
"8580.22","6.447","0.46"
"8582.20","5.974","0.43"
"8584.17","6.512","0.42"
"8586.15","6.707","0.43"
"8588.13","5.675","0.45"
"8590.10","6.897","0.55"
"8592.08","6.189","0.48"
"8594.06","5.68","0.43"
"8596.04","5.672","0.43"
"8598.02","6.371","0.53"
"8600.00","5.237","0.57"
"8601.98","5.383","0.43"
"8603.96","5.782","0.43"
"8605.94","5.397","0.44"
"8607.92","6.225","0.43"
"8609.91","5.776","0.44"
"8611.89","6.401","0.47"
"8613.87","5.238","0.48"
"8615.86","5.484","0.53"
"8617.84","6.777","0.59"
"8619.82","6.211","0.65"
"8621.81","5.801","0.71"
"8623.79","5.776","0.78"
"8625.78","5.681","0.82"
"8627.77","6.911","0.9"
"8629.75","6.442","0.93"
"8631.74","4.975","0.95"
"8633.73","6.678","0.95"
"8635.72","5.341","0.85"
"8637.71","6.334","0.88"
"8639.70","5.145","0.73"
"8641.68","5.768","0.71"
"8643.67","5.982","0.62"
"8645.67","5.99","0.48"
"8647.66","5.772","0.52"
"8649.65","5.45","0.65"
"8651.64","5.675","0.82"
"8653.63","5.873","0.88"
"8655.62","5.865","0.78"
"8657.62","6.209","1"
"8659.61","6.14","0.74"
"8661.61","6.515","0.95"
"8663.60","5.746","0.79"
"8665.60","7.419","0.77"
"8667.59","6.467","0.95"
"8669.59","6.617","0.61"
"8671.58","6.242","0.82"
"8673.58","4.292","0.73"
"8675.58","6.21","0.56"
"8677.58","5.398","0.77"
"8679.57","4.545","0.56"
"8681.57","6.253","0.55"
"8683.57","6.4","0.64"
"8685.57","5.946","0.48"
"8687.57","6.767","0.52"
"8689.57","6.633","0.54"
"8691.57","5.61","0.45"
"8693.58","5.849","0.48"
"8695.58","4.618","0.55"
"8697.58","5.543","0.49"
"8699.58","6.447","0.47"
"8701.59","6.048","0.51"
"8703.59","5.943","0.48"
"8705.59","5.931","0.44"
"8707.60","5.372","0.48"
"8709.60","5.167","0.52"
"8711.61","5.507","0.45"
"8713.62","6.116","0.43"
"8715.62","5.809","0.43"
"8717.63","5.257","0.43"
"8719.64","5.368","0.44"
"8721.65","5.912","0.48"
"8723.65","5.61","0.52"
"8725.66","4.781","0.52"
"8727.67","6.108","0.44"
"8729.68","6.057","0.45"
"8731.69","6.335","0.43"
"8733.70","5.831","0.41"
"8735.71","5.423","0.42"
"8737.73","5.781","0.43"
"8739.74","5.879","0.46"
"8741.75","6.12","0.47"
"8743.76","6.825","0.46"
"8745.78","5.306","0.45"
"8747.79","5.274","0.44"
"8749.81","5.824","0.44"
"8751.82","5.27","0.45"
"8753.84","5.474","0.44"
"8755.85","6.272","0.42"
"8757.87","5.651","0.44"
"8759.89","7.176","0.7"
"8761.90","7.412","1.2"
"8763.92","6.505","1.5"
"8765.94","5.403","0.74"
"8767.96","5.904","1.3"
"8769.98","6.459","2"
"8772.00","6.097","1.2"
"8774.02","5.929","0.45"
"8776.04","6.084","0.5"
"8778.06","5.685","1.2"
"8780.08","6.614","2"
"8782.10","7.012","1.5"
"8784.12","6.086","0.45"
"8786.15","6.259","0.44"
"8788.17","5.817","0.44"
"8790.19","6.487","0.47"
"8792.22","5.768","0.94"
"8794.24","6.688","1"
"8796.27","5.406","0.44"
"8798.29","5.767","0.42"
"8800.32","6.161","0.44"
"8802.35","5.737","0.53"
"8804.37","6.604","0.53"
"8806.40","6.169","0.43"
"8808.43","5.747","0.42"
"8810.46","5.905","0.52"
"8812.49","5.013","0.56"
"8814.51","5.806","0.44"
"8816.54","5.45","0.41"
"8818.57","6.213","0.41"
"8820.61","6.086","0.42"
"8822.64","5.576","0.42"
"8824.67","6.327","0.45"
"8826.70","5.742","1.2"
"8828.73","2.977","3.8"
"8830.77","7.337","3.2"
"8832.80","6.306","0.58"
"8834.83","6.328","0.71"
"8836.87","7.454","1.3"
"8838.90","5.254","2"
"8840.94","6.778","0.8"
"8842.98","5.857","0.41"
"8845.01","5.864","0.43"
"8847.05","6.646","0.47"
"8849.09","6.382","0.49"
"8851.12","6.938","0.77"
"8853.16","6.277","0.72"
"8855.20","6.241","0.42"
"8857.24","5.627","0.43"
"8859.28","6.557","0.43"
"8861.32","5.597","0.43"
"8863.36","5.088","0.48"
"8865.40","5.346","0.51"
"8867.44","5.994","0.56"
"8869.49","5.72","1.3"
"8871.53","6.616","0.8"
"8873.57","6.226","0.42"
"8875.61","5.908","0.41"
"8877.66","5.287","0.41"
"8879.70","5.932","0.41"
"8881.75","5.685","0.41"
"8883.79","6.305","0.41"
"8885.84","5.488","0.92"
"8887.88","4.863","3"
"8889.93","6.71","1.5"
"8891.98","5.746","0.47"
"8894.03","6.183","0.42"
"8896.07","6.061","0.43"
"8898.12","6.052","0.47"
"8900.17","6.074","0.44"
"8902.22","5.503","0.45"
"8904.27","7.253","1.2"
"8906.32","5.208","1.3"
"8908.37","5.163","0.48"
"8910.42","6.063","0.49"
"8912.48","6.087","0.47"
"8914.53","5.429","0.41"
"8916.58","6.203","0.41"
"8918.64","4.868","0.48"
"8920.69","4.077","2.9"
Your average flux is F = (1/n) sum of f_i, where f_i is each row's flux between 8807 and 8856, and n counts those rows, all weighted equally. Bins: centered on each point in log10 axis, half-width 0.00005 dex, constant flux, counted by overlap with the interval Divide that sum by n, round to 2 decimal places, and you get 6.02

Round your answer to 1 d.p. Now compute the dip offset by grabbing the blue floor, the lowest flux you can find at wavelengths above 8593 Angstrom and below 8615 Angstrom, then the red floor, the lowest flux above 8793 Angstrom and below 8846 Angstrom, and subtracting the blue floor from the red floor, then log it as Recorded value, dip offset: -2.3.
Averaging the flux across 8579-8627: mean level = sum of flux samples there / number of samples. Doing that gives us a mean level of 5.97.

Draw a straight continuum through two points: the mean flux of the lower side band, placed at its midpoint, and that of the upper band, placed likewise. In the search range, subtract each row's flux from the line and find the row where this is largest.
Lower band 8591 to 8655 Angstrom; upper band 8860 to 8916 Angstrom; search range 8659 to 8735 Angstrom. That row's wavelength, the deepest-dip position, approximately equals 8673.58 Angstrom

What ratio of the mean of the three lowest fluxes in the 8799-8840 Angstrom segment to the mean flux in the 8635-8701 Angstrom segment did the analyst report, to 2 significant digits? 0.75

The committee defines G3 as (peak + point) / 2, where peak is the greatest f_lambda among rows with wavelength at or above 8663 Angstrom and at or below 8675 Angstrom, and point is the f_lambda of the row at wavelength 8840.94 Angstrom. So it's 7.1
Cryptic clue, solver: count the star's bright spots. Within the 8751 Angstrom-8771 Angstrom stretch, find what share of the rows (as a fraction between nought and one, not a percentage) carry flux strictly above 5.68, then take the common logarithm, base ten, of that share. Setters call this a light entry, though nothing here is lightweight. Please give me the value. -0.22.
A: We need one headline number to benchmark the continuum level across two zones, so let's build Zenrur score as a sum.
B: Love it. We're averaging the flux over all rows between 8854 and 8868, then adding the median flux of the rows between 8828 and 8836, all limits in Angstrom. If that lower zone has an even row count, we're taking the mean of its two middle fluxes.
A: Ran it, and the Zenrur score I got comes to 12.10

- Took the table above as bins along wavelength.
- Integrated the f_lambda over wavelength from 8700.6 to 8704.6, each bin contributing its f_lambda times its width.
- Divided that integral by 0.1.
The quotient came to 240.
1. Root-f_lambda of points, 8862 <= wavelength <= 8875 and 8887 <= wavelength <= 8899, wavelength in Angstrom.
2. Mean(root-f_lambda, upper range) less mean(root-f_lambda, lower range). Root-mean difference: 0.02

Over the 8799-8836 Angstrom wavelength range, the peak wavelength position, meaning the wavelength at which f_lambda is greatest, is 8830.77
